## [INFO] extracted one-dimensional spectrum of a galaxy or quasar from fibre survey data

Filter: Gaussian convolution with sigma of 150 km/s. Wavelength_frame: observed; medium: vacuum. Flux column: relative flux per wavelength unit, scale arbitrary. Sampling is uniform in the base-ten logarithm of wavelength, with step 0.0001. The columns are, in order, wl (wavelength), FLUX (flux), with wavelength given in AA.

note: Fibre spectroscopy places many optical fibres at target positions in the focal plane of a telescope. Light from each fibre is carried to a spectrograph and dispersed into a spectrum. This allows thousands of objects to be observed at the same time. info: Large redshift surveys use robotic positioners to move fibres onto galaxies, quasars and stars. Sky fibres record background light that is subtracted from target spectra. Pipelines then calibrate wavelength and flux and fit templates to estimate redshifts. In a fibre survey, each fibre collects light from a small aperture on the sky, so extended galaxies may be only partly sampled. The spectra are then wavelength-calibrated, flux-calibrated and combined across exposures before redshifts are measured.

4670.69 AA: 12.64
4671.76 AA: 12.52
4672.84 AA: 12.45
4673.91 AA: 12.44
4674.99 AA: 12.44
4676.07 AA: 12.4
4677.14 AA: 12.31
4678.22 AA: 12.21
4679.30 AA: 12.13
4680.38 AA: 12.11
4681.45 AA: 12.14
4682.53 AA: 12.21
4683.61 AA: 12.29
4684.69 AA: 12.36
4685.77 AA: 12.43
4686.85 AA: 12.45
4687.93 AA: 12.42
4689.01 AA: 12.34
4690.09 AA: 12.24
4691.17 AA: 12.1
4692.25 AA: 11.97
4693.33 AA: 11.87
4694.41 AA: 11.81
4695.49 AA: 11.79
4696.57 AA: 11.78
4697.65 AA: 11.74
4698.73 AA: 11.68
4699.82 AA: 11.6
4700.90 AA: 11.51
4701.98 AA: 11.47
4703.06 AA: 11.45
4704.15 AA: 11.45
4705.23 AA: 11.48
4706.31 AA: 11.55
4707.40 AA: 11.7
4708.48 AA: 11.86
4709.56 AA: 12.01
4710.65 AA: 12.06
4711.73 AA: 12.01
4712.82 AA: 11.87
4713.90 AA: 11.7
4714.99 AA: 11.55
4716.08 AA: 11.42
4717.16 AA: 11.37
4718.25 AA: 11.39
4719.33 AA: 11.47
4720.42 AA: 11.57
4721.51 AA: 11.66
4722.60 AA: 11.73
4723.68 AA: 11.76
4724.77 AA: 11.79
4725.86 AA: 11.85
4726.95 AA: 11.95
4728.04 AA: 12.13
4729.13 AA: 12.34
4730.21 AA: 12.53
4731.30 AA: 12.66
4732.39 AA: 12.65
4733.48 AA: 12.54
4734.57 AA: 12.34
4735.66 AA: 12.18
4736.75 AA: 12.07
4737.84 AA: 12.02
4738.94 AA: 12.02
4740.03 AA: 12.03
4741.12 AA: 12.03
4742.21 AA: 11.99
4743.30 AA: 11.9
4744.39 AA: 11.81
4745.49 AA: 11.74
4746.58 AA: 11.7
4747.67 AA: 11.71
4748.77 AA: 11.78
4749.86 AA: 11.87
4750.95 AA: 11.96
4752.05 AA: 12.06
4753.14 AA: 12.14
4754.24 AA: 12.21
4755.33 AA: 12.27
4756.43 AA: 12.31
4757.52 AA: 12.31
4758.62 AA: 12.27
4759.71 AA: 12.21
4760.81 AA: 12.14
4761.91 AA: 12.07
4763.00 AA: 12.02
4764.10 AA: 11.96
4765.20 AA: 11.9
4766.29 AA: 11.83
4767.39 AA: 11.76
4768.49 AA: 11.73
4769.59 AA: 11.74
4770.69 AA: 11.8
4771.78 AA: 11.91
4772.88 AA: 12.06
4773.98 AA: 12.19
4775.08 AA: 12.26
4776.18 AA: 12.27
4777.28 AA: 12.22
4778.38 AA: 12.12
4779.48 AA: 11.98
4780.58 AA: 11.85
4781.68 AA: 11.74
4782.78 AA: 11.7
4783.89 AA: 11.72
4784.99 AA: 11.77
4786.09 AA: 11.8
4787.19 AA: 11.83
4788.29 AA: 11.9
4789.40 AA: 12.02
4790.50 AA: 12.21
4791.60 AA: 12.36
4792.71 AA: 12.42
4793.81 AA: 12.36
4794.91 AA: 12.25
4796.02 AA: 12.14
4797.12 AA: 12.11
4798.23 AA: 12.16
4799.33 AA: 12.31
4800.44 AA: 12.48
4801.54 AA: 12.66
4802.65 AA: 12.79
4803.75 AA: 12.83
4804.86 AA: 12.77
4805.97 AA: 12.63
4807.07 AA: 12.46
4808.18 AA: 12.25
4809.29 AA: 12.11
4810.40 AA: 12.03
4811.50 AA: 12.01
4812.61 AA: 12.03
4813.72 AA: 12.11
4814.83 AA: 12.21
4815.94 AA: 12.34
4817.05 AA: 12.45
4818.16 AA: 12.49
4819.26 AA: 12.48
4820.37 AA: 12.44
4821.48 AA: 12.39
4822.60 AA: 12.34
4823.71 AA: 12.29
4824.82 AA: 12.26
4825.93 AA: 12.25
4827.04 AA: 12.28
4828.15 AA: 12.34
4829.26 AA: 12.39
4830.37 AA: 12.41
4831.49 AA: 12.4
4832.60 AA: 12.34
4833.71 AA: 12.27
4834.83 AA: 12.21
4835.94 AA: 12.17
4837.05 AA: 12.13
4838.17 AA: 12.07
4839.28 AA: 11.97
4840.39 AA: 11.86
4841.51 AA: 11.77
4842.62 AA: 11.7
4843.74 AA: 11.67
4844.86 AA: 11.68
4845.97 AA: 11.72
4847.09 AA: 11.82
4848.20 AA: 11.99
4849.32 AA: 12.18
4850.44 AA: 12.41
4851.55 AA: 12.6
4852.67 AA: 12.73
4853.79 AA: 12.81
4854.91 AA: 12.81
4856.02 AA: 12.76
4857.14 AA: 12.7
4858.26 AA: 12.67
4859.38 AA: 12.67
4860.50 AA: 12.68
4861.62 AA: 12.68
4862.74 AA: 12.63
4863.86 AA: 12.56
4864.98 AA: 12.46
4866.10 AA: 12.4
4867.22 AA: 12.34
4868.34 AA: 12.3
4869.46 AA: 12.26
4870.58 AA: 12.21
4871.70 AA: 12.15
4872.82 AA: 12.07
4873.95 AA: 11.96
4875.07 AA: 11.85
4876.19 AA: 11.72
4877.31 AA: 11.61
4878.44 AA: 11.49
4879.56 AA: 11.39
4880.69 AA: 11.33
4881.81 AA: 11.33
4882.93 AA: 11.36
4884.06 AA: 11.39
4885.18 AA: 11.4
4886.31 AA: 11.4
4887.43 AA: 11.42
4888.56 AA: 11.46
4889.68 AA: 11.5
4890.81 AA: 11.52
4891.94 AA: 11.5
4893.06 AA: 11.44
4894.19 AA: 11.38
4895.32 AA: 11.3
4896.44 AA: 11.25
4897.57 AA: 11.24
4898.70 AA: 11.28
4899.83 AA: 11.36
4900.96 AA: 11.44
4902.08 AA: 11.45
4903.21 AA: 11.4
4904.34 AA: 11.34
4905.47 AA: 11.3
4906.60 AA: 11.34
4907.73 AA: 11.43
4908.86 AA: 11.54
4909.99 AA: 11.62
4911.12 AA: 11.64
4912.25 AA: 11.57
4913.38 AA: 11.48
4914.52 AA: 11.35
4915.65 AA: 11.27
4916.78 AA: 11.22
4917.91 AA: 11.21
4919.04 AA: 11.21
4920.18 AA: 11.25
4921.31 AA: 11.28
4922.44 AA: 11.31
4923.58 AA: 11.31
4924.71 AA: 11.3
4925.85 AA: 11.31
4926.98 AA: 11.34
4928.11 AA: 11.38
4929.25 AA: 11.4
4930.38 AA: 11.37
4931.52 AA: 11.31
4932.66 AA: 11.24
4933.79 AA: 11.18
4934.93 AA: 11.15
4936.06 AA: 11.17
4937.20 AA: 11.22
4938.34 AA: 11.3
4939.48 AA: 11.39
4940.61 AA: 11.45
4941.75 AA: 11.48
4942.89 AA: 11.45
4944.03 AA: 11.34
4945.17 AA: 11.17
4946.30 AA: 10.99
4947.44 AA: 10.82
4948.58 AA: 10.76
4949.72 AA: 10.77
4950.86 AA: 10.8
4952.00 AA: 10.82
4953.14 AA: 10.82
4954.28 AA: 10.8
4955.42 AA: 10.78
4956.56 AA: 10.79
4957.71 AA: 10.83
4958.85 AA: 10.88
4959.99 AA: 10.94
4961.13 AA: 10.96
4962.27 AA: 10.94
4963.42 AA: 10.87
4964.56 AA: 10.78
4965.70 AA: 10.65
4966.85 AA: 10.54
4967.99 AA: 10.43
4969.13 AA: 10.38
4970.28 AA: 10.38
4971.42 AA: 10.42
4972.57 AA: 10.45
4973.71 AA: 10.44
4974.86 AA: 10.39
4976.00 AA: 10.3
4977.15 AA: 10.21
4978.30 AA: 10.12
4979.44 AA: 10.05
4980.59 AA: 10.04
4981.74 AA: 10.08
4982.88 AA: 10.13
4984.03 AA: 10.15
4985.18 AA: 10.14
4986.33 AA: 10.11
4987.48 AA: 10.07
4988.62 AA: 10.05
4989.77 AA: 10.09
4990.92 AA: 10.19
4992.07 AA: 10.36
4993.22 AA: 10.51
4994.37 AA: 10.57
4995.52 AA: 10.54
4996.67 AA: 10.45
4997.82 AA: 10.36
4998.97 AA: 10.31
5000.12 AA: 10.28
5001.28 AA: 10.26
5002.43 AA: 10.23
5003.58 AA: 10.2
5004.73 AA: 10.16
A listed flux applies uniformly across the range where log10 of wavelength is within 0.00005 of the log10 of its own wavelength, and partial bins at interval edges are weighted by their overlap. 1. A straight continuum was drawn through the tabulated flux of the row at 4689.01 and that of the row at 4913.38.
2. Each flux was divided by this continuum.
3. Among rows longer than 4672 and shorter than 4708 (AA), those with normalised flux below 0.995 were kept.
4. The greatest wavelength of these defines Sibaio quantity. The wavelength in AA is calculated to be 4707.40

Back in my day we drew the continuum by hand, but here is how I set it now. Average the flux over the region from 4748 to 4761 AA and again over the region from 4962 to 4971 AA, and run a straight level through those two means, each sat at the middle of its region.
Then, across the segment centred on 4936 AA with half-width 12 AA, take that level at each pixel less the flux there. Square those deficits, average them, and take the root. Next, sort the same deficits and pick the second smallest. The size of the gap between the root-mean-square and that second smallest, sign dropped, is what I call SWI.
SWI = 1.1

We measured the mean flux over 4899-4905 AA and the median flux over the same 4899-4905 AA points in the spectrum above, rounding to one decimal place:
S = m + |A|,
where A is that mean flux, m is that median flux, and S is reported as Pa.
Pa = 22.8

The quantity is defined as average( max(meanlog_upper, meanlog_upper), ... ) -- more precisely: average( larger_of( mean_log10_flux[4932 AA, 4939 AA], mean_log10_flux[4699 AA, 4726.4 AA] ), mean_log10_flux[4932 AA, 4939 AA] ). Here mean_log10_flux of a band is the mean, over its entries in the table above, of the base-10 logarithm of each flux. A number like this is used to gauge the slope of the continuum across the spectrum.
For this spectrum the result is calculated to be 1.06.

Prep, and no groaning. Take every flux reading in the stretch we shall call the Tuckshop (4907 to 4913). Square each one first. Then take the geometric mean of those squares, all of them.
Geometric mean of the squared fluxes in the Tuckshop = 134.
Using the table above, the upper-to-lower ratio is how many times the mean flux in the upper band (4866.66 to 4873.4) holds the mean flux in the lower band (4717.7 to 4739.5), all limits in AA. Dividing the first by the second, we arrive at 1.02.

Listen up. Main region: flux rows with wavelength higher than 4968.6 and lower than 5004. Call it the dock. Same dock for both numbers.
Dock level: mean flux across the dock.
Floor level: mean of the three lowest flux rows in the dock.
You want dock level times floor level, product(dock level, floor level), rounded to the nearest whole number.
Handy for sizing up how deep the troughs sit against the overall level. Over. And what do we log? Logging 103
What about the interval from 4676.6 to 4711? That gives 137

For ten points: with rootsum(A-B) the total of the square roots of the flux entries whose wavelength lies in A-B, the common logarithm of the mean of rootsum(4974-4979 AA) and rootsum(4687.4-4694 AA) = 1.23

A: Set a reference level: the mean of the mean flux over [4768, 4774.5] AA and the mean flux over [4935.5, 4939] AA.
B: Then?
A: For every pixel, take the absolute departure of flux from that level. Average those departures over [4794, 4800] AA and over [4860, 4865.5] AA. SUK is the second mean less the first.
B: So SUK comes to 0.4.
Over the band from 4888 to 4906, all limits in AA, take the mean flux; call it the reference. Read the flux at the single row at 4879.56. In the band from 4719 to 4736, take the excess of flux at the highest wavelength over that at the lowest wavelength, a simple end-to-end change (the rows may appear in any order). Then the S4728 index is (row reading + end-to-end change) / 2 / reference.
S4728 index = 0.53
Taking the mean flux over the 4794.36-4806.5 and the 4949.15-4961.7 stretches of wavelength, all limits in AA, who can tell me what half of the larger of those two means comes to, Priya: 6.23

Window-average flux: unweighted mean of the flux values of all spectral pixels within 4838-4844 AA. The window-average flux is 11.8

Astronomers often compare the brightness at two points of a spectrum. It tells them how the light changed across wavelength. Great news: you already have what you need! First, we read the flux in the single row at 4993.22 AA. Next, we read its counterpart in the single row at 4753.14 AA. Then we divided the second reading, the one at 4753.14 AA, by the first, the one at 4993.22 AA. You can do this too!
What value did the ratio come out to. 1.16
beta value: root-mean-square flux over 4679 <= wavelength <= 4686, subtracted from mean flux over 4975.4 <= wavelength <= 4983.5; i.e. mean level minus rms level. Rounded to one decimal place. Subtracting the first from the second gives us -2.1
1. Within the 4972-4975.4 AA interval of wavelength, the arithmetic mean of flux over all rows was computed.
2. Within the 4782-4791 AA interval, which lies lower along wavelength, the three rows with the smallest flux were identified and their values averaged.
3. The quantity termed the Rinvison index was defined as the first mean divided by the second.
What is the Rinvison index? 0.89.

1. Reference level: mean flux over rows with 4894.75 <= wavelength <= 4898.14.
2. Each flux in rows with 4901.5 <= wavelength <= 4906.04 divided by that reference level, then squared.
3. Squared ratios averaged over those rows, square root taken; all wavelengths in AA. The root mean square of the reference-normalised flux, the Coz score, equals 1.01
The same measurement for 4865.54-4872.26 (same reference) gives 1.09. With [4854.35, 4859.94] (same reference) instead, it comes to 1.13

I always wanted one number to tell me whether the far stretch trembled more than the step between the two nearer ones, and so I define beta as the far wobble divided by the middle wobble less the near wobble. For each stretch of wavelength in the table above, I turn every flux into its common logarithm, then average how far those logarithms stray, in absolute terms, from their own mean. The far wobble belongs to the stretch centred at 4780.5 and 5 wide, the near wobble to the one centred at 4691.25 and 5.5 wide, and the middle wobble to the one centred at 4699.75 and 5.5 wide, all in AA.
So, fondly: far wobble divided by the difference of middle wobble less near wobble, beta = -2.5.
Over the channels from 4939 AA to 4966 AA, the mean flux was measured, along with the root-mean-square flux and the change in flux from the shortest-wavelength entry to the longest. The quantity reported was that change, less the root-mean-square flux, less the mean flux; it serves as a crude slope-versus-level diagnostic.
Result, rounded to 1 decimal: -22.7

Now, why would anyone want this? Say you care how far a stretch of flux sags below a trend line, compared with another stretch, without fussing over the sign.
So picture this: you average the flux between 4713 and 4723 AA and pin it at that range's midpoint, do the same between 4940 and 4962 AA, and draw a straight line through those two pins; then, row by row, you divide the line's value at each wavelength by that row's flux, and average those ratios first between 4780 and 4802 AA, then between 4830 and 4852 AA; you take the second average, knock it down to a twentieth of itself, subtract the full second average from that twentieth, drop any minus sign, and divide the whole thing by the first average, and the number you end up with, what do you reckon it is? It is 0.94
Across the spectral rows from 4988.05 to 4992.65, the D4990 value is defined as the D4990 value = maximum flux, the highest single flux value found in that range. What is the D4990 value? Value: 10.36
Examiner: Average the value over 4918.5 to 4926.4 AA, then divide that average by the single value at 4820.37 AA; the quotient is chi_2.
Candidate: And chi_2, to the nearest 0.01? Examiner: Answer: 0.91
